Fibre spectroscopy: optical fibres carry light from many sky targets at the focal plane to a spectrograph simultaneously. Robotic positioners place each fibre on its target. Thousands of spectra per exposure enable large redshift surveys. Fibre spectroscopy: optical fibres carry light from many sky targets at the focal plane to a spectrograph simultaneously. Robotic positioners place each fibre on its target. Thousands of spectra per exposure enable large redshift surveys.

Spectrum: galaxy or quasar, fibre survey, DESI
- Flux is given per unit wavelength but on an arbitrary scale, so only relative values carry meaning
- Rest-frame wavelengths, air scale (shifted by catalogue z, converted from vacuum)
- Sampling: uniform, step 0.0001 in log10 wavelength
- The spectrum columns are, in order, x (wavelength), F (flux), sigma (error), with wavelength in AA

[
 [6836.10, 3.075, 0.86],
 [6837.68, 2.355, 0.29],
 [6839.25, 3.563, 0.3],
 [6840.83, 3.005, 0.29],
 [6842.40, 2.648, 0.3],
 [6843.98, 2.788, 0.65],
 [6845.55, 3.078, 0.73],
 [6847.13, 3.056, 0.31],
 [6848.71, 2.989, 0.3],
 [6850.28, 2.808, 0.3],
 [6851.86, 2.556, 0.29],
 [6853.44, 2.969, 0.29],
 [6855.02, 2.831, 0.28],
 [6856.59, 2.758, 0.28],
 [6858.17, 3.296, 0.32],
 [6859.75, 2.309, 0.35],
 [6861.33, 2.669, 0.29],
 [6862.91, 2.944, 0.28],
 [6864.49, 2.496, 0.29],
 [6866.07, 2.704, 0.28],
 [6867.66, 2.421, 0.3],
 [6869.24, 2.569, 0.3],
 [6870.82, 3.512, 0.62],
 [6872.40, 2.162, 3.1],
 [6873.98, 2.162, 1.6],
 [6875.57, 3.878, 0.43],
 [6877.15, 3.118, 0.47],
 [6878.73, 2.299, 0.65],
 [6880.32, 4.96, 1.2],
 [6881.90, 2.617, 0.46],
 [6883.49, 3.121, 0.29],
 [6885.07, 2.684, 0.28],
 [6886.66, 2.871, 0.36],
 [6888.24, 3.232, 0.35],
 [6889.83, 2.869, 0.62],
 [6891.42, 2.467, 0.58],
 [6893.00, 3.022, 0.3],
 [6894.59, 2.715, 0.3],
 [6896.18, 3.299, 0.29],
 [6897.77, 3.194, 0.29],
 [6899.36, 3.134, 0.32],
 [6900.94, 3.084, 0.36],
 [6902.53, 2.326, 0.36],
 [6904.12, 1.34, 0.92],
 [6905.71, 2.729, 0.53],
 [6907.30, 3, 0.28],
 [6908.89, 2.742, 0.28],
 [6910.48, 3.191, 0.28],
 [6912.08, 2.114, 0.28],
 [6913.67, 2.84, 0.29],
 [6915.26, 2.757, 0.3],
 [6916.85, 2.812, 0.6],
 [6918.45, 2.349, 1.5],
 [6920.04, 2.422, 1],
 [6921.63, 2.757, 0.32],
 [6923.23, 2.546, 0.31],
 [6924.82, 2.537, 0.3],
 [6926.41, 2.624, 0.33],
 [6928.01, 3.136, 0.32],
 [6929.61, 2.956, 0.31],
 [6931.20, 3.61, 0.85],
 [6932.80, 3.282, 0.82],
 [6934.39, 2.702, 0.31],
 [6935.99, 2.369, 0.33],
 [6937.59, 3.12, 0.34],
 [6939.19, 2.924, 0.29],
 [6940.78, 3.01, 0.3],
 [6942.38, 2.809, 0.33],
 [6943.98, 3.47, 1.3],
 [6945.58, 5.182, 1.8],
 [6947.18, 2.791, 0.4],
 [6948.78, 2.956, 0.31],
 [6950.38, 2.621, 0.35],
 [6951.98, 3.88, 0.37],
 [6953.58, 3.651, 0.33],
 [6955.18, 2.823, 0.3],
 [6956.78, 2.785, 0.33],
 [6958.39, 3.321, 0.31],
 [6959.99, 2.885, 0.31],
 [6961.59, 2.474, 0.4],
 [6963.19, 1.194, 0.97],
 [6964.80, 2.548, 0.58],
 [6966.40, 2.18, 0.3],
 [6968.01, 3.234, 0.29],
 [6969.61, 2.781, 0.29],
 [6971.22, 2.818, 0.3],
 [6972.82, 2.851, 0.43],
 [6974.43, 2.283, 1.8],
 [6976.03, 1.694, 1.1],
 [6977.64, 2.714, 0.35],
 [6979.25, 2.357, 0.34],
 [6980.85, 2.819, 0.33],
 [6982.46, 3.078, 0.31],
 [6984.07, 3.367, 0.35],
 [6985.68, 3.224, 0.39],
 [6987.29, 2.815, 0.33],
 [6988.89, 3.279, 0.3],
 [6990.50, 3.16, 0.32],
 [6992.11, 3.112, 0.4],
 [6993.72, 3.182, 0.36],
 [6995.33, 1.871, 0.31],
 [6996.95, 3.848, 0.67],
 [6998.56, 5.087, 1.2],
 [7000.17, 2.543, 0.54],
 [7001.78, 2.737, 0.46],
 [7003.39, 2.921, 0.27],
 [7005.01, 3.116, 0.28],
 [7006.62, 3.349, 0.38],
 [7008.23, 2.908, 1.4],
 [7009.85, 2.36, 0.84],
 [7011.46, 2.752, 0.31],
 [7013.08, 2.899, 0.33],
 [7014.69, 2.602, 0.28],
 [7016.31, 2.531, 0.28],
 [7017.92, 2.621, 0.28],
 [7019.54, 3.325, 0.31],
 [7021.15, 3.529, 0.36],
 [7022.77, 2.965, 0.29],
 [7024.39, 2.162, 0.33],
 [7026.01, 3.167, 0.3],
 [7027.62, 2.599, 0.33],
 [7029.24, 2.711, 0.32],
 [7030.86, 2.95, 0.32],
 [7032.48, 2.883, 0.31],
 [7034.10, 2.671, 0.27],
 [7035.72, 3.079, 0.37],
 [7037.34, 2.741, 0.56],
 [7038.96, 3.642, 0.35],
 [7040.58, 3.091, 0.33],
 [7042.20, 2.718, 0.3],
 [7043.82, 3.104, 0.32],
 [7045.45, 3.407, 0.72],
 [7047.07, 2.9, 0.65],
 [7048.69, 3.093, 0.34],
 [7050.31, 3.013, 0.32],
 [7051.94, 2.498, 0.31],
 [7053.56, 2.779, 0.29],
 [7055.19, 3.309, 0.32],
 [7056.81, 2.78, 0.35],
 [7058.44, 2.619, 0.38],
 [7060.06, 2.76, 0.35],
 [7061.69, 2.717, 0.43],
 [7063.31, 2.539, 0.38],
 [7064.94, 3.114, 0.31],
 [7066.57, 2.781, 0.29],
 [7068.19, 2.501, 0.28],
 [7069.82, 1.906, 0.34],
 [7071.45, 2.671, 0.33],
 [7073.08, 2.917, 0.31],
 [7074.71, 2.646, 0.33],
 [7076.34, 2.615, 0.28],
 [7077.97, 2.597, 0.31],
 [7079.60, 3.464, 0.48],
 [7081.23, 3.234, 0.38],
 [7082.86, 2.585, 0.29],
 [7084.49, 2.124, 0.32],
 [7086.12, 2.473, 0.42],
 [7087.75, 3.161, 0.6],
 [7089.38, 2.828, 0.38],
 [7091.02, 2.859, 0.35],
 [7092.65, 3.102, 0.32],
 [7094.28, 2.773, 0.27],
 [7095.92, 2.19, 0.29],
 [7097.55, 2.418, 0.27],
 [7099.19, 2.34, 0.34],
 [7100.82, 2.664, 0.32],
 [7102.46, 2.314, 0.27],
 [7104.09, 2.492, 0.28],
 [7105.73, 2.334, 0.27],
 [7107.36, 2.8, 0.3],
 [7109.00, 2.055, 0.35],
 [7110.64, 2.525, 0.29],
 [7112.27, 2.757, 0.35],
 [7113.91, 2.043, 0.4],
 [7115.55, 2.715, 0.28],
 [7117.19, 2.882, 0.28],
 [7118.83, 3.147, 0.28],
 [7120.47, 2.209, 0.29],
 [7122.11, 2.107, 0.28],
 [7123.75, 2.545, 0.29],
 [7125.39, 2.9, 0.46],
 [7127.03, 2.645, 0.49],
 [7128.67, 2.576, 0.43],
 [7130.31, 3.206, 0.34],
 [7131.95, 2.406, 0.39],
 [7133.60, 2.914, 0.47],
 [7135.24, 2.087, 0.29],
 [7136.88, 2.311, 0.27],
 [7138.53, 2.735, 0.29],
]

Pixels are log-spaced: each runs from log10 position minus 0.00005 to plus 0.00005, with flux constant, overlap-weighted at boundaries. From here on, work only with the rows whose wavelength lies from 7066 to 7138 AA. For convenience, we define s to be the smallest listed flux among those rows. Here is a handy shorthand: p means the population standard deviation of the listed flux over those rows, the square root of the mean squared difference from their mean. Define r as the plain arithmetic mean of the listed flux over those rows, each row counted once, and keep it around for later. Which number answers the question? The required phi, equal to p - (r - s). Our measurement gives -0.35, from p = 0.36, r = 2.61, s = 1.906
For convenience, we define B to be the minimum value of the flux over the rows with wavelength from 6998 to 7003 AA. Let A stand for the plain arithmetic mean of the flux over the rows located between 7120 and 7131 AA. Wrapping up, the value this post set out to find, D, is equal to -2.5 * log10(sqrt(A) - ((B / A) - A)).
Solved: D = -1.27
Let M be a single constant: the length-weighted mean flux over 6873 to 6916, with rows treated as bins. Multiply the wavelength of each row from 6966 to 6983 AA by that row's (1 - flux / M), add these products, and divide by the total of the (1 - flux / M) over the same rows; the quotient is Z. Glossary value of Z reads 6974.3 AA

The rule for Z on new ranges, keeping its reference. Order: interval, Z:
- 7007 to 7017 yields 7012.9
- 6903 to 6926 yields 6913.1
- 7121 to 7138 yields 7129.9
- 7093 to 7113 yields 7103.0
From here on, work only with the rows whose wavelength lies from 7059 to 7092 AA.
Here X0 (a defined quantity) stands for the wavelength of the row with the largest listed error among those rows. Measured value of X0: 7087.75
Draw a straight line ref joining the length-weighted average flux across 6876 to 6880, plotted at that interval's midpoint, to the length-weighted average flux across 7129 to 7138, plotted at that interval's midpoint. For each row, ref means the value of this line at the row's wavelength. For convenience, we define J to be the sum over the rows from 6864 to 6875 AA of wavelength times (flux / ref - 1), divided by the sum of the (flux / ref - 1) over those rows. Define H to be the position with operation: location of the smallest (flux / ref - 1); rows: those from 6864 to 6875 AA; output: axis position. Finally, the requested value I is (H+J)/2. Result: 6871.0 AA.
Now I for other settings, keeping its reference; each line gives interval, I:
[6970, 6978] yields 6975.7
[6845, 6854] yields 6851.3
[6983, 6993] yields 6987.5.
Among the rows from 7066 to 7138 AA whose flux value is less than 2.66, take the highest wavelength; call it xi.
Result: 7136.88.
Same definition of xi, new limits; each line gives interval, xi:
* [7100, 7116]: 7113.91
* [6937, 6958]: 6950.38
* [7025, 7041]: 7027.62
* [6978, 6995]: 6979.25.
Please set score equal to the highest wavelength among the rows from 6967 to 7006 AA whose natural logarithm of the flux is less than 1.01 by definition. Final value 7001.78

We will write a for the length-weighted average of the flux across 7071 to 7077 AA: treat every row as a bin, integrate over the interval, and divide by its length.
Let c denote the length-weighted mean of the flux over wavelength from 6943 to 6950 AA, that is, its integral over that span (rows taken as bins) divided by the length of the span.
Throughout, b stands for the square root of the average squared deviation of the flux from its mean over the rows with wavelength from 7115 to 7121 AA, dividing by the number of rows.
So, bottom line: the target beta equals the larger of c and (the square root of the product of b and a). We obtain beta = 3.52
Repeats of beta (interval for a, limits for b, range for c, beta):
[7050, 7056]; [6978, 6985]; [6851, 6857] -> 2.78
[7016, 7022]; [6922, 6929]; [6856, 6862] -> 2.76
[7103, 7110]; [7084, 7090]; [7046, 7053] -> 2.89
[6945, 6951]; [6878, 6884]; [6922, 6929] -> 2.72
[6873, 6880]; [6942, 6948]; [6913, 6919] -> 2.70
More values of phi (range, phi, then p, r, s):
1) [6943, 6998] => -1.04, 0.69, 2.92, 1.194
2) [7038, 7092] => -0.56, 0.36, 2.83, 1.906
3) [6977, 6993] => -0.34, 0.29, 2.99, 2.357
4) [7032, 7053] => -0.19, 0.30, 2.99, 2.498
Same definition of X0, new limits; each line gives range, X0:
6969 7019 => 6974.43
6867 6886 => 6872.40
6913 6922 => 6918.45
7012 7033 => 7021.15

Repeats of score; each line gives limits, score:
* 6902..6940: 6935.99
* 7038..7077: 7076.34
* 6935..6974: 6966.40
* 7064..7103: 7102.46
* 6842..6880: 6878.73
